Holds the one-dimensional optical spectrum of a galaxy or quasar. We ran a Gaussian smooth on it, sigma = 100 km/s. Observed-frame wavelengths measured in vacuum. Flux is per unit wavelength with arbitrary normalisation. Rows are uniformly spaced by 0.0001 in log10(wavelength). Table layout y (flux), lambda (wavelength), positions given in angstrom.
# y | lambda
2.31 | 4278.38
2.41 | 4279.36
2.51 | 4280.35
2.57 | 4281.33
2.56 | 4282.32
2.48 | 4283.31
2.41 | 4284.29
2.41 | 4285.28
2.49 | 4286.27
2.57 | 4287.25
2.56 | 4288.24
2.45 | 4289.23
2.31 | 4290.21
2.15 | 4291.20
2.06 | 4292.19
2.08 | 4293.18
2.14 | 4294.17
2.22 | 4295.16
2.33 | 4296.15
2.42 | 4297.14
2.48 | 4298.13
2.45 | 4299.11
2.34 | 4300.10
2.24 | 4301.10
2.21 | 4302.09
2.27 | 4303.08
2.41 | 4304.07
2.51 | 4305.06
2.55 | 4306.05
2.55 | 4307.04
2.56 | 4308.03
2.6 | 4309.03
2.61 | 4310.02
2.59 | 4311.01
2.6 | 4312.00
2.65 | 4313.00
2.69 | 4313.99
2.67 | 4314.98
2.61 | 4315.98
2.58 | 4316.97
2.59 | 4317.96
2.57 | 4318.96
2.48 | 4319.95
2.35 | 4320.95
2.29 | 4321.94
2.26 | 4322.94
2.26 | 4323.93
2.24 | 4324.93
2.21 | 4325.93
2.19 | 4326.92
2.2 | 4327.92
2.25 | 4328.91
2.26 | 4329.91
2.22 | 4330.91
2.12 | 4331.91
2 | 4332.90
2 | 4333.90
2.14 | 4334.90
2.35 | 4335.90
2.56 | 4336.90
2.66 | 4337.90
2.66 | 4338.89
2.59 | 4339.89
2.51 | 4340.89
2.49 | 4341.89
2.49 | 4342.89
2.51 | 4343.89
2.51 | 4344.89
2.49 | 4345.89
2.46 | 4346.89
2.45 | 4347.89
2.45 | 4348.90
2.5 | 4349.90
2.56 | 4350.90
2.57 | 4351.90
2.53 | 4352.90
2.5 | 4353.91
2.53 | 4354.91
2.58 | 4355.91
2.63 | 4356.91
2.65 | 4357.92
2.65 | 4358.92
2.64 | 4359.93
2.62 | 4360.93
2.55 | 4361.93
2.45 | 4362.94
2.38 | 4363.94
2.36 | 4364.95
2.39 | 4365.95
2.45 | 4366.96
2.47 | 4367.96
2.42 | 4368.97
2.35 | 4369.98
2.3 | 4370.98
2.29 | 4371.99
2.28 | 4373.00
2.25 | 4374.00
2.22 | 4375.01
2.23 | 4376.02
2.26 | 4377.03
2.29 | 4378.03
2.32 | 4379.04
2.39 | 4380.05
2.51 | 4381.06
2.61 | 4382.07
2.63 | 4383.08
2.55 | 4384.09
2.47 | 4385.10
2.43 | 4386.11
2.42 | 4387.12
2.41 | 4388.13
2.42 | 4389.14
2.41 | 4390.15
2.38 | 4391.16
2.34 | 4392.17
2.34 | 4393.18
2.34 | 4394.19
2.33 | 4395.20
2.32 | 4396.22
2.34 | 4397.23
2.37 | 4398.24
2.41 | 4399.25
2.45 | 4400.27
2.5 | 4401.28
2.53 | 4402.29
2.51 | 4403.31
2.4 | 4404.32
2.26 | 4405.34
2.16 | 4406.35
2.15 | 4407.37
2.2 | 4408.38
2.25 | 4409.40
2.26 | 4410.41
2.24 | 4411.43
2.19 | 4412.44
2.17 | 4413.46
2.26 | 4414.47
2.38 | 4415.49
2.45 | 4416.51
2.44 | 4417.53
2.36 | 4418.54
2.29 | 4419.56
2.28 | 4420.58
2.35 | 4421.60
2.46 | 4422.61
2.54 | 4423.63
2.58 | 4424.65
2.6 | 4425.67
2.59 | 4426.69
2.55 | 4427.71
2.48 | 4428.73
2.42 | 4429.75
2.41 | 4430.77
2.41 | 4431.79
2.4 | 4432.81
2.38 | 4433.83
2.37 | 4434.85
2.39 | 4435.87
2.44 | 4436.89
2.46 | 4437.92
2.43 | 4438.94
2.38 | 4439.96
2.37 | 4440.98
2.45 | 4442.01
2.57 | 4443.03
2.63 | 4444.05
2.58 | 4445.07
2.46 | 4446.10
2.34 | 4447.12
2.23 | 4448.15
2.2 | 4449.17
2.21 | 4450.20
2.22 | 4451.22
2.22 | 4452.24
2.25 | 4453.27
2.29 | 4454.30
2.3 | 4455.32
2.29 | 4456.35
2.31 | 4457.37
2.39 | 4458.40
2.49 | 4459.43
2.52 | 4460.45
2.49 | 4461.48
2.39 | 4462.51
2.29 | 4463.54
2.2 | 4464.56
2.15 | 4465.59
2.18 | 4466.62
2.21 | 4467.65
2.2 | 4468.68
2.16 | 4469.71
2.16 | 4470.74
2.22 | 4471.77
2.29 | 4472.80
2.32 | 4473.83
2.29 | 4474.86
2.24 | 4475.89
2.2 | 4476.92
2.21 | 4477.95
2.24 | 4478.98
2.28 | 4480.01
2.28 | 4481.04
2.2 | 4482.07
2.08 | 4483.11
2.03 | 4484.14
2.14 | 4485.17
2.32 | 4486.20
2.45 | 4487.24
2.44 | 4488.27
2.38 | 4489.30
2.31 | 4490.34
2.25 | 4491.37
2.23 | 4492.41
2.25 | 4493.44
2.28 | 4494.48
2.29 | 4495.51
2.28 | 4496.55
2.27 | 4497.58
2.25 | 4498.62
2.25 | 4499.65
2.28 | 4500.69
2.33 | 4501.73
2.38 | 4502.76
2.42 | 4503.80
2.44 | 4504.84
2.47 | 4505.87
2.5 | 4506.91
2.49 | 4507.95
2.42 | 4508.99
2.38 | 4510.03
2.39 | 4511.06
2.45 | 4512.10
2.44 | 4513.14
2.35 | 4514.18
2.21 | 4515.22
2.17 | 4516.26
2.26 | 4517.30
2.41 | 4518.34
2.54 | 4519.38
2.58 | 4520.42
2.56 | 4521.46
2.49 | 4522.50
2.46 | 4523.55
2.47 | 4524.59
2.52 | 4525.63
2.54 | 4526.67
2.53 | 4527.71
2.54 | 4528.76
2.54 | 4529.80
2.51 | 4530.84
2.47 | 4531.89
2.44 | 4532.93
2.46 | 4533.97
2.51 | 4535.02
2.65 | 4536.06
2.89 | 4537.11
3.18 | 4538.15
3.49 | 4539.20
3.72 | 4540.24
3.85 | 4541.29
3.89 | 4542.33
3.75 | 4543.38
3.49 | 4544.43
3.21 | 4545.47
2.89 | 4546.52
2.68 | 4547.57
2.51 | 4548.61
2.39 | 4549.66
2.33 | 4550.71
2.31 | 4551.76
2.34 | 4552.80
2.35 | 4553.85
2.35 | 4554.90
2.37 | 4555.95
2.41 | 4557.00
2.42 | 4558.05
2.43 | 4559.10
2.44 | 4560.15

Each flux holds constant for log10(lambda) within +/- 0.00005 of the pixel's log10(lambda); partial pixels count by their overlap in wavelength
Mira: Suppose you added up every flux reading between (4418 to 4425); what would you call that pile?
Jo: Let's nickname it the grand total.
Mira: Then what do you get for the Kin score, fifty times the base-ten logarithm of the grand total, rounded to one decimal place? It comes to 61.3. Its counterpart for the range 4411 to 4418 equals 60.4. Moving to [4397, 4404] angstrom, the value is 61.7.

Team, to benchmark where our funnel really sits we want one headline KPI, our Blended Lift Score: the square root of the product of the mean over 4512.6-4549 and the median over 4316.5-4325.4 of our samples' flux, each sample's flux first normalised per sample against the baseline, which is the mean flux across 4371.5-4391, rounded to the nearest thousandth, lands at 1.064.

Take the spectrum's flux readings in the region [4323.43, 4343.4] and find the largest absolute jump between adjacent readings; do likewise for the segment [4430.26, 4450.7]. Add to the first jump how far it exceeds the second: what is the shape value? 0.30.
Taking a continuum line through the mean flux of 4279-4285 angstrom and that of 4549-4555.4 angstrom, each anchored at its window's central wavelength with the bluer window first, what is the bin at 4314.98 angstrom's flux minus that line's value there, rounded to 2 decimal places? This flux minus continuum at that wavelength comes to 0.20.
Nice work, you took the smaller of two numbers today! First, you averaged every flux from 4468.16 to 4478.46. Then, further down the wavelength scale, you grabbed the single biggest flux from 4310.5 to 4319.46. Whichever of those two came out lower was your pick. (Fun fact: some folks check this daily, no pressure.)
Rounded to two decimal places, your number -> 2.23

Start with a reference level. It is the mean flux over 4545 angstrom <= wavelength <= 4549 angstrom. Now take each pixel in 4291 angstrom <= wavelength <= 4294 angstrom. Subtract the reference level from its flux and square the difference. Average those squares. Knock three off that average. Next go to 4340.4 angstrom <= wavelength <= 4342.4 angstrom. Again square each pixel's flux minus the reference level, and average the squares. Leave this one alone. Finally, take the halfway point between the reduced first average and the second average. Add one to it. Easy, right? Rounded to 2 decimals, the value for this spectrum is -0.18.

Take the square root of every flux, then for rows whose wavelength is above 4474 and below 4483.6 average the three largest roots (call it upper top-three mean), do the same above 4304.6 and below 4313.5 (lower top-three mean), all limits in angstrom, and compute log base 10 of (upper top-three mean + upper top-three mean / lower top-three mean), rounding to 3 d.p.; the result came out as 0.388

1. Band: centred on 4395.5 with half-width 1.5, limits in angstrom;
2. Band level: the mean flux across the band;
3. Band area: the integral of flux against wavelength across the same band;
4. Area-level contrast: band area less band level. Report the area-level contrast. 4.7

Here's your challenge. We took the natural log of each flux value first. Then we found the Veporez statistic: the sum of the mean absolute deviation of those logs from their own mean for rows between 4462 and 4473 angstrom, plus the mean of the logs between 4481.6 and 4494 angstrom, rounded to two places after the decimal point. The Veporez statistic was 0.84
